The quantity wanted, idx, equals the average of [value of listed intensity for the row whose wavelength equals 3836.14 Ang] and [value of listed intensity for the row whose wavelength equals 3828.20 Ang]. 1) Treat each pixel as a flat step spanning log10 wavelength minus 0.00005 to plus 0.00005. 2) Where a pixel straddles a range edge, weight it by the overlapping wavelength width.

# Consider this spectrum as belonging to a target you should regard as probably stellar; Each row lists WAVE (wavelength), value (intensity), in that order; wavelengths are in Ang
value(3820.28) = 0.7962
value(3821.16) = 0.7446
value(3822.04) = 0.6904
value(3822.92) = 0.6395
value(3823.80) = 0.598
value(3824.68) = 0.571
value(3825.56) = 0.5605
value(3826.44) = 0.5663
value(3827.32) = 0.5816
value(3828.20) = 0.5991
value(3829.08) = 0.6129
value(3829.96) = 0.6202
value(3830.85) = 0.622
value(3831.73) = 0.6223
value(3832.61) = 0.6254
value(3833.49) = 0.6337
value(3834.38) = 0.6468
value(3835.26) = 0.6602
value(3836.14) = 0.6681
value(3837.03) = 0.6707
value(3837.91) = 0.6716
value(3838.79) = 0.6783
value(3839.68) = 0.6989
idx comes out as 0.63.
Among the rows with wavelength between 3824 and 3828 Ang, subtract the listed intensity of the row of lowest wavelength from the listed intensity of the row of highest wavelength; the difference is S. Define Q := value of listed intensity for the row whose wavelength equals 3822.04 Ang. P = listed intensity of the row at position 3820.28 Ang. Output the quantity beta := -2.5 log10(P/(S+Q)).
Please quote -0.1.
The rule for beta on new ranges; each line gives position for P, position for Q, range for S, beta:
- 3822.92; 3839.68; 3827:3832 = 0.2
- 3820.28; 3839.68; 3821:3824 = -0.4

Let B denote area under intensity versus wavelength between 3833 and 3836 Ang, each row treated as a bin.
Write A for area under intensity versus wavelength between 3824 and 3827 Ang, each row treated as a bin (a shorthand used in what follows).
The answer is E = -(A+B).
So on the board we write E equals -3.66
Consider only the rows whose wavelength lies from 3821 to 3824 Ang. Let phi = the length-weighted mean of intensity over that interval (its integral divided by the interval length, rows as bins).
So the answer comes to 0.667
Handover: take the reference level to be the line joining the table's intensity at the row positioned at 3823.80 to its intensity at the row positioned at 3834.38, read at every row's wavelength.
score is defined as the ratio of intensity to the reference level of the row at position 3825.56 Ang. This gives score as 0.92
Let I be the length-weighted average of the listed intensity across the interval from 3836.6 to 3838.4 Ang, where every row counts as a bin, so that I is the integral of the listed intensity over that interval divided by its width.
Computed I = 0.67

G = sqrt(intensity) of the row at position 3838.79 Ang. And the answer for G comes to 0.824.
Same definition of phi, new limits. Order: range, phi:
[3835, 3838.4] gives 0.669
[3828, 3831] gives 0.613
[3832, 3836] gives 0.643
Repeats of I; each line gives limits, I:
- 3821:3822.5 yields 0.71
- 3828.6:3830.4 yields 0.62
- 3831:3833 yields 0.62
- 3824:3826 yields 0.57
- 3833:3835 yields 0.64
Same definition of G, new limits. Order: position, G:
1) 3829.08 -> 0.783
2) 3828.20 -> 0.774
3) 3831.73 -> 0.789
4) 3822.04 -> 0.831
